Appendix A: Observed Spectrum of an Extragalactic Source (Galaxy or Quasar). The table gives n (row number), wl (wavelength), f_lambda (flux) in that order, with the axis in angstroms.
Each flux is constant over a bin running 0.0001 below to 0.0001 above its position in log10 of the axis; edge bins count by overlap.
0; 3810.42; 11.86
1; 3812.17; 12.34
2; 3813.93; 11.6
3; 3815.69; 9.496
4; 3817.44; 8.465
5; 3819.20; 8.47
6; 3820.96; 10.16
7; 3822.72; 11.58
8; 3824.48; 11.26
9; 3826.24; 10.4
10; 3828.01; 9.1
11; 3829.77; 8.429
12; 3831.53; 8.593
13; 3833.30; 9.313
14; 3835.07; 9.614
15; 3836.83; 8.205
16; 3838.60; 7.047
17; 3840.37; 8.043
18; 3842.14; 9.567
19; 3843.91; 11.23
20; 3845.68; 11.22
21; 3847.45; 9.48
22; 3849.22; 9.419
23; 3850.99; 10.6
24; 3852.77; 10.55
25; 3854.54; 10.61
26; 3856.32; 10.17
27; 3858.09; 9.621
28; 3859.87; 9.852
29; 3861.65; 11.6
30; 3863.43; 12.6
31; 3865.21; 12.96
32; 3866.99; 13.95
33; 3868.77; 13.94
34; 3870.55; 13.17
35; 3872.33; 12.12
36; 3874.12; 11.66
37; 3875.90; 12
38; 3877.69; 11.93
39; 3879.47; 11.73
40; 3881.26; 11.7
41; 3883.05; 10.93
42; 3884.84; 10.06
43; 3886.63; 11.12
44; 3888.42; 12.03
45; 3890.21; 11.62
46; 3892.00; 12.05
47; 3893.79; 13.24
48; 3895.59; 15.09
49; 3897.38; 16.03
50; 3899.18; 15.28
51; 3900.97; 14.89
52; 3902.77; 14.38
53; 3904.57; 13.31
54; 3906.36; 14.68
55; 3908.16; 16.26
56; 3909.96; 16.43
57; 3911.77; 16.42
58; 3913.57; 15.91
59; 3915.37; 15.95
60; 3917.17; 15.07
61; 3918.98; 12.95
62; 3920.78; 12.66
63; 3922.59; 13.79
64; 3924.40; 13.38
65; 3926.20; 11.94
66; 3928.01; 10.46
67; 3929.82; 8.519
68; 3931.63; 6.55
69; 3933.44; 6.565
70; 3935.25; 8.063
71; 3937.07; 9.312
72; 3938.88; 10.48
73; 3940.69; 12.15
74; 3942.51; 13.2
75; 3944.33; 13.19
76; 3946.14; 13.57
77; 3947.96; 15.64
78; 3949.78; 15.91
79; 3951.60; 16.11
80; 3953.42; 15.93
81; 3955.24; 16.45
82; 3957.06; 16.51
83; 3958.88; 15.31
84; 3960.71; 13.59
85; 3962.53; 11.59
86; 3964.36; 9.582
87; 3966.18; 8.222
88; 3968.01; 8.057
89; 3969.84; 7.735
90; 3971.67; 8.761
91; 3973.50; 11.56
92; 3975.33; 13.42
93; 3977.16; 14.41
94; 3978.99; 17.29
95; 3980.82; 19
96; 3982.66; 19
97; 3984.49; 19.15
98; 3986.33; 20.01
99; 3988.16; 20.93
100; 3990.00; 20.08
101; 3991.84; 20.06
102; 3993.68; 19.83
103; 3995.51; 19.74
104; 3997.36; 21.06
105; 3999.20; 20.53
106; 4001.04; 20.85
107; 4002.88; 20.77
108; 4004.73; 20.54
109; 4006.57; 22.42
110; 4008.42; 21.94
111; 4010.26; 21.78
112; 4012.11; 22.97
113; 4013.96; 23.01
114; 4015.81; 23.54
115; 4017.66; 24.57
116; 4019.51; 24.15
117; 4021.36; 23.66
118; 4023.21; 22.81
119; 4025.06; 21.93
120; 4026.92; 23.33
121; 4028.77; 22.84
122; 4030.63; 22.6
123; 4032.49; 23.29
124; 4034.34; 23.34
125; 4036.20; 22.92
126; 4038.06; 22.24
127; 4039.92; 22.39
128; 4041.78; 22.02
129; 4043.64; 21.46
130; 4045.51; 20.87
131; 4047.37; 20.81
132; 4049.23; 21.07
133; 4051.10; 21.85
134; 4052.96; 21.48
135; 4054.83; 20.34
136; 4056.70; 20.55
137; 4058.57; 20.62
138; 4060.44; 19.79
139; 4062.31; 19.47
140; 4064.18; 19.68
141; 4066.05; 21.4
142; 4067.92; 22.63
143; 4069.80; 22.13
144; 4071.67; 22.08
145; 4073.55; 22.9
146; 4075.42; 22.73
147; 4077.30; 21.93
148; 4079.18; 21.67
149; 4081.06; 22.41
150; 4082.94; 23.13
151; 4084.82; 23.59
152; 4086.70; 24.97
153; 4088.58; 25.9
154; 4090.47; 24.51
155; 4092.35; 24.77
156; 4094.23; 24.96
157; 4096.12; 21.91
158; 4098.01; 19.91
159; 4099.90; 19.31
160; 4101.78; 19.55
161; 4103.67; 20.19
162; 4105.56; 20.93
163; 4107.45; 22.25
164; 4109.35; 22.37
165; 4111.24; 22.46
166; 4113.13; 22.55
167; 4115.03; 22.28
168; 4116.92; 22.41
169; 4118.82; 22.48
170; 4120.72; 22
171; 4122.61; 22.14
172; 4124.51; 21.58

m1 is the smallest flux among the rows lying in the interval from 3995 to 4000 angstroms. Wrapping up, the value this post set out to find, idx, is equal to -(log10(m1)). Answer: -1.30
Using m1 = 19.74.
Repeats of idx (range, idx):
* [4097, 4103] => -1.29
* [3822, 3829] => -0.96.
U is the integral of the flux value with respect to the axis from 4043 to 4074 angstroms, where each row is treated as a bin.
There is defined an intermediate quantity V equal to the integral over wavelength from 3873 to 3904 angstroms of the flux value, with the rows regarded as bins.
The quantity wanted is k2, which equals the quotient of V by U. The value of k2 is 0.6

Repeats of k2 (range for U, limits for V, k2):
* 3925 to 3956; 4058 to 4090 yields 1.9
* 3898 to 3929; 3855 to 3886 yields 0.8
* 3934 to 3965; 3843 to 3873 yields 0.8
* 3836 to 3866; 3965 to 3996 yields 1.6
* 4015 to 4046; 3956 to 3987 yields 0.6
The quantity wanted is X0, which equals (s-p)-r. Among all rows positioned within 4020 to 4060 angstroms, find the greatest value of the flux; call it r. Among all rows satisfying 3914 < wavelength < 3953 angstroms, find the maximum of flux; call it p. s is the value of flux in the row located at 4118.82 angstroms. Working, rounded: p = 16.11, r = 23.66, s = 22.48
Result -17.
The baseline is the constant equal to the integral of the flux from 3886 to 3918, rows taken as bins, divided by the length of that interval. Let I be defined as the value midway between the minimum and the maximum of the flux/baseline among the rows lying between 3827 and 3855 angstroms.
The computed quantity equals 0.63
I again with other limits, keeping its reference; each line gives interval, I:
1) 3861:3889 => 0.83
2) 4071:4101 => 1.56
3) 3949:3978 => 0.84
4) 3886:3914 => 0.95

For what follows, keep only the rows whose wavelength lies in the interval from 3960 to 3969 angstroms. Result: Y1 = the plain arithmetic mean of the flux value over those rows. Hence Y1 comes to 10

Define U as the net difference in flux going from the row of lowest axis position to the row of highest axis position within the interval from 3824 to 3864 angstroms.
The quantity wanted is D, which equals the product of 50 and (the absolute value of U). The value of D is 67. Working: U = 1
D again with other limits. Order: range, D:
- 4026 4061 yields 177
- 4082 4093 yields 82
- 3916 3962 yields 74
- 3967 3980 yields 462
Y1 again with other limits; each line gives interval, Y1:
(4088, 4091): 25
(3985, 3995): 20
